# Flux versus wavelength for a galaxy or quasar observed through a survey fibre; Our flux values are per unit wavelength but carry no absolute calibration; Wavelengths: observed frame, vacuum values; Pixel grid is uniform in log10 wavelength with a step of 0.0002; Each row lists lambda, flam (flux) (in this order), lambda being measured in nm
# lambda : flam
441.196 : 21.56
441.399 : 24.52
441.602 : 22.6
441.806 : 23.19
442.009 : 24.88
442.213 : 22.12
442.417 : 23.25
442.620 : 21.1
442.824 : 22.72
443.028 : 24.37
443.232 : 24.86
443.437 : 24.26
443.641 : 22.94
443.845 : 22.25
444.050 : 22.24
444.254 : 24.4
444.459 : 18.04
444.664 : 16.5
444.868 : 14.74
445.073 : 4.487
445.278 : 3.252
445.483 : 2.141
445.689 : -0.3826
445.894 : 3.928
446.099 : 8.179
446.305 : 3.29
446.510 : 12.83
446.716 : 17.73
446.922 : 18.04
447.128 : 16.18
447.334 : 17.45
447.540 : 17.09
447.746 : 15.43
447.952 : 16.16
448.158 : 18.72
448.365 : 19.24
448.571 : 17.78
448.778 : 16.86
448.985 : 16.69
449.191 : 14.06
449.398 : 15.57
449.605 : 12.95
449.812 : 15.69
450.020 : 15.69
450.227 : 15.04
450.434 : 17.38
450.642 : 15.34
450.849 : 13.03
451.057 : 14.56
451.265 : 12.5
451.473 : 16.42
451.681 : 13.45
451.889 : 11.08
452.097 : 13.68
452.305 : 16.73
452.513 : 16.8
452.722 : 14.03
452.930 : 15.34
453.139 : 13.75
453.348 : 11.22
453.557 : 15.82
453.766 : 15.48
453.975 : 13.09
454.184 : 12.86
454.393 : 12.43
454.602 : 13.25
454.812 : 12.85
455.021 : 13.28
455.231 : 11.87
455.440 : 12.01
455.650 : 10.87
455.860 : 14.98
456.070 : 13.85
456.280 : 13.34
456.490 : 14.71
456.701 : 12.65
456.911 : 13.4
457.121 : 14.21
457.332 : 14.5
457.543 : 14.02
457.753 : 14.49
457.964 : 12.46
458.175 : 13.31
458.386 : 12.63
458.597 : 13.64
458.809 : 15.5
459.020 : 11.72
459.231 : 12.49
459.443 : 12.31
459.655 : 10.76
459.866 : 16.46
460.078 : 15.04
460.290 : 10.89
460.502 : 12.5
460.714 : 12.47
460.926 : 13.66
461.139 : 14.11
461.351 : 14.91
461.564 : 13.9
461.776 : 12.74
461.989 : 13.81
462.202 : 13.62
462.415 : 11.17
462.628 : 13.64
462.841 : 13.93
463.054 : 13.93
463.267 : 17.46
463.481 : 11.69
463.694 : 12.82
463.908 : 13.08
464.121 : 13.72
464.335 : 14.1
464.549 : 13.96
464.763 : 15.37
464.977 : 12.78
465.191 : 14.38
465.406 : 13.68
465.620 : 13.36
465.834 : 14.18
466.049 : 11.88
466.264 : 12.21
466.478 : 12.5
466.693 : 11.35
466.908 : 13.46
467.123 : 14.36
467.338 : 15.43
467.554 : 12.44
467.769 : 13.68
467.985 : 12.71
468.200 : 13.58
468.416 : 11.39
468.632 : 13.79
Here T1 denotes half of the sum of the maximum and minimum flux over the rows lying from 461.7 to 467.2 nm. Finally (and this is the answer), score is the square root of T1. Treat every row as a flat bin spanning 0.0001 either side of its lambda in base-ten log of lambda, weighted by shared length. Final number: 3.78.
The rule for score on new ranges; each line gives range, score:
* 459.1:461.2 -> 3.69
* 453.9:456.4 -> 3.60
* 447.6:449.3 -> 4.08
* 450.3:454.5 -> 3.77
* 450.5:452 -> 3.71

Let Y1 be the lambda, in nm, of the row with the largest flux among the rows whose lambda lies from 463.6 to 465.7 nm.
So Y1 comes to 464.763 nm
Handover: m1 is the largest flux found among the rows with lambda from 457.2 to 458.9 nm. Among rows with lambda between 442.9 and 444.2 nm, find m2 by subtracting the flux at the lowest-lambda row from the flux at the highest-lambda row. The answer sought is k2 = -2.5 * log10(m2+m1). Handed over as -2.8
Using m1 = 15.5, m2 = -2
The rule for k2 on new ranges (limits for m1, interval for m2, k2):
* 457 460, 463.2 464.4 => -2.8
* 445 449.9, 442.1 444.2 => -3.2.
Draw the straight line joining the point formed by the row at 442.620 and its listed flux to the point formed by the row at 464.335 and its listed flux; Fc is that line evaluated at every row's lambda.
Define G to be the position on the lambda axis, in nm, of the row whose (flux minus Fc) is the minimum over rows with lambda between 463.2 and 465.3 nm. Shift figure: 463.481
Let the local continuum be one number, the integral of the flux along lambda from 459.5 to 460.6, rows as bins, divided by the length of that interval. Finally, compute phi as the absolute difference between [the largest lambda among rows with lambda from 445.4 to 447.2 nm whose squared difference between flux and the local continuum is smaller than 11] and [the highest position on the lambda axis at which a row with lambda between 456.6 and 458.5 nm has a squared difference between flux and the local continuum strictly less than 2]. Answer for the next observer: 11.26 nm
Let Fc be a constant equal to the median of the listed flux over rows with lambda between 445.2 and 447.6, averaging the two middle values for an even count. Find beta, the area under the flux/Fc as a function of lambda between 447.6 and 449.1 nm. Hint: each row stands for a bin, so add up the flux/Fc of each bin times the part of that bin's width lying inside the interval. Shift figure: 2.5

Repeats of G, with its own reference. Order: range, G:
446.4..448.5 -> 446.510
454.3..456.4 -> 455.650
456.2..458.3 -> 456.701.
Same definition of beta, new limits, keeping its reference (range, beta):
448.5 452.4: 5.5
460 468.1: 10.4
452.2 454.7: 3.4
